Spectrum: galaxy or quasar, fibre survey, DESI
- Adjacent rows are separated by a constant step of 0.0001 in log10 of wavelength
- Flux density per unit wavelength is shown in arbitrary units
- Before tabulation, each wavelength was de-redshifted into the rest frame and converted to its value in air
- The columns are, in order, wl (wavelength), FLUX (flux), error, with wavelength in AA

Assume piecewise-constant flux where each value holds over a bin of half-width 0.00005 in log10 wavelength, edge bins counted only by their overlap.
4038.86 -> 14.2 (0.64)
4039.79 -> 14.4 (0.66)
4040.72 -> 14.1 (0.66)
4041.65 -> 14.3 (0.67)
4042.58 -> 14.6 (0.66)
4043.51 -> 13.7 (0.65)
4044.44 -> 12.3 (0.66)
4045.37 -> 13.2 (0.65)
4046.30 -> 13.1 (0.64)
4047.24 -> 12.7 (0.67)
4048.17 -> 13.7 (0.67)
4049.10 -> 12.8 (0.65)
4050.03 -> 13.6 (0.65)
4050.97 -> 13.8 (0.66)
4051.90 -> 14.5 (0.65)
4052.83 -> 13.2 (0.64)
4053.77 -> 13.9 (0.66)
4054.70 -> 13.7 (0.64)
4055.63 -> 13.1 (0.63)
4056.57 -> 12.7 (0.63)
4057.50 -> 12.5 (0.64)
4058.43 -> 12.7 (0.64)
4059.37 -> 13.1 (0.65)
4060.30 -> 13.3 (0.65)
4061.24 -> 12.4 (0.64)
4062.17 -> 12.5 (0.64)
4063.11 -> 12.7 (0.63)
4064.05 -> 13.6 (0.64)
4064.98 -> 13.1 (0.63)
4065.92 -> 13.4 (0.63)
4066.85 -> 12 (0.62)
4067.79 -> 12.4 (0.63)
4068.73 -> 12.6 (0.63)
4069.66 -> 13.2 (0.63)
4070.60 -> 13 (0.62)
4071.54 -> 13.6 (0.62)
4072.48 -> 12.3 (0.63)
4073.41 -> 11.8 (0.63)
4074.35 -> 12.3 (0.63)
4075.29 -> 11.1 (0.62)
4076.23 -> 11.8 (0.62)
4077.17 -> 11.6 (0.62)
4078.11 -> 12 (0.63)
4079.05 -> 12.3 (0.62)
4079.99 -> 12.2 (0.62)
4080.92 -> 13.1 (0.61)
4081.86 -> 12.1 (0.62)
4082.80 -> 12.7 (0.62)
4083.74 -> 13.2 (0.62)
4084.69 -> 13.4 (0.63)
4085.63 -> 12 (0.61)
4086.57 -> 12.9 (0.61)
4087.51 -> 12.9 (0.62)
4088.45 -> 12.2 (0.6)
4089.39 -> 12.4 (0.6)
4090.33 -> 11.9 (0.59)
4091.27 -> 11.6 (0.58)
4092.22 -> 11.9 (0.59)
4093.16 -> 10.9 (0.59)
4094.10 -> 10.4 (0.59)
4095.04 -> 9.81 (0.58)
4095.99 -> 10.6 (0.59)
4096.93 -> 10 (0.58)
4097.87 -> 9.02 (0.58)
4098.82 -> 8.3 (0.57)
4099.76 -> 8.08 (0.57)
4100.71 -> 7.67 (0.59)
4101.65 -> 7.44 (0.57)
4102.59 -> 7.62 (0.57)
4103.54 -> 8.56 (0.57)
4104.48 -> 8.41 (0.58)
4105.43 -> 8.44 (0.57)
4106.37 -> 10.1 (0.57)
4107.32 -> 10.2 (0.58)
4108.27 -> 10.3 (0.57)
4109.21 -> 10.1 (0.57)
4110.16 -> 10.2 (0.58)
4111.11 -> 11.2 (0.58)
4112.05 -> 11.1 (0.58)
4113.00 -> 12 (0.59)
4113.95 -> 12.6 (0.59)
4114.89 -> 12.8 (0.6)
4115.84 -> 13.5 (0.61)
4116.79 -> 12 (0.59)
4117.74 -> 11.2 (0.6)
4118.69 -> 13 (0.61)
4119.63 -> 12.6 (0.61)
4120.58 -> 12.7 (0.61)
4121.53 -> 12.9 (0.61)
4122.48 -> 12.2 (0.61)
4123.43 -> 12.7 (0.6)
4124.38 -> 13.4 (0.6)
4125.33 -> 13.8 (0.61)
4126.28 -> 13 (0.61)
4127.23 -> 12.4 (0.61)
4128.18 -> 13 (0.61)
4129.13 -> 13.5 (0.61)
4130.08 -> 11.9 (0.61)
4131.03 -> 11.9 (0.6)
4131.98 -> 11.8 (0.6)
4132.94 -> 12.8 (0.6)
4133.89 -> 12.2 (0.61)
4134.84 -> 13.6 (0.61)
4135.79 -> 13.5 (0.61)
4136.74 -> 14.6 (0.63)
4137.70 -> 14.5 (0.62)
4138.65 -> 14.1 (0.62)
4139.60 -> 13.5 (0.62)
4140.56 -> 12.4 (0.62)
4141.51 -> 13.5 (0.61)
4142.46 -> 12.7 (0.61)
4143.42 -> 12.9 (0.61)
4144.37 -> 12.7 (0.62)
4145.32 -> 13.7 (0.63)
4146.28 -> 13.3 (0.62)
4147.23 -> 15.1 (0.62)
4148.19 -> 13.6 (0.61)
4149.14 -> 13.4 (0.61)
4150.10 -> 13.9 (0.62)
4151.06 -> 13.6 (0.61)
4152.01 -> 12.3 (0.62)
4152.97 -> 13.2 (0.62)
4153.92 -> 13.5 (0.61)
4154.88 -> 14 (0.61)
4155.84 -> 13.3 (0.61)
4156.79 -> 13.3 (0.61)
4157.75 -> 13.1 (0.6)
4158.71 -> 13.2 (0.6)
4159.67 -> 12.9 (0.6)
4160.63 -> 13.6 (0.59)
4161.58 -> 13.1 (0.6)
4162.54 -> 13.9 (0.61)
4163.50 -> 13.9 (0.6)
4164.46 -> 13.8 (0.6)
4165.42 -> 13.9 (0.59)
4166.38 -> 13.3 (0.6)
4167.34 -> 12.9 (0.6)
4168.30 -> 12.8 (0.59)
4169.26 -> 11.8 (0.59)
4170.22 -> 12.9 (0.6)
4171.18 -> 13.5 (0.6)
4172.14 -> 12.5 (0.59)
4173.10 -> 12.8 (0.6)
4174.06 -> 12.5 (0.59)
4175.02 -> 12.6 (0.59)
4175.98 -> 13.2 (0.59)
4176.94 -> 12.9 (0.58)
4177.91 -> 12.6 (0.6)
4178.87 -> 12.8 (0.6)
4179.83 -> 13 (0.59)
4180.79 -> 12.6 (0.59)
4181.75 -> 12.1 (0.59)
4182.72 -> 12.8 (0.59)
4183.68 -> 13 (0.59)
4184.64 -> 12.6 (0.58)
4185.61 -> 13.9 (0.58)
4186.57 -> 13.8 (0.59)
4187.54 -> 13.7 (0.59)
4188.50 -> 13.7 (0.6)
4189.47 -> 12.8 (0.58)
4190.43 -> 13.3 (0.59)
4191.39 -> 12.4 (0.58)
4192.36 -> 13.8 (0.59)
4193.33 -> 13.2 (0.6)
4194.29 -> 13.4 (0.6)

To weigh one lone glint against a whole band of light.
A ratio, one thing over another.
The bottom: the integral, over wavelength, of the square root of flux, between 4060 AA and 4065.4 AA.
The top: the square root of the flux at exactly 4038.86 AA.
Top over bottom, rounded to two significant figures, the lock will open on 0.19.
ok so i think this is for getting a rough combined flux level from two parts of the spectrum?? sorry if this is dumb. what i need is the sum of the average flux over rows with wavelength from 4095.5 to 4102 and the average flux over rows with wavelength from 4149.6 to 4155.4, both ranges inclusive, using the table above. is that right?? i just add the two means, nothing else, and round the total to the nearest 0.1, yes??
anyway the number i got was 22.1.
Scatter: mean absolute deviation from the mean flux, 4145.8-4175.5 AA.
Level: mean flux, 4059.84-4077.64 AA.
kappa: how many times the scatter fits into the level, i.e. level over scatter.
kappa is 27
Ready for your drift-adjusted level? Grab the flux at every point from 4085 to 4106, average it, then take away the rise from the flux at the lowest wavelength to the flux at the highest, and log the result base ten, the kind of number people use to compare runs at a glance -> 1.14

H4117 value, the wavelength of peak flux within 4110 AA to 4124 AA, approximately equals 4115.84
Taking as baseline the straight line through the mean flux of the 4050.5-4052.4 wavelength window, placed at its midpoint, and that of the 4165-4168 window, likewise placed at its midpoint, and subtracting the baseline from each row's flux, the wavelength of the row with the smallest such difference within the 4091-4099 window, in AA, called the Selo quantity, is 4098.82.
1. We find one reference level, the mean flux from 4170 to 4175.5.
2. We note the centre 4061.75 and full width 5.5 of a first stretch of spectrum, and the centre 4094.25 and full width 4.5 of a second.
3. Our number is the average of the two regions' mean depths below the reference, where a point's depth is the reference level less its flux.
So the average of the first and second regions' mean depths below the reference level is 1.0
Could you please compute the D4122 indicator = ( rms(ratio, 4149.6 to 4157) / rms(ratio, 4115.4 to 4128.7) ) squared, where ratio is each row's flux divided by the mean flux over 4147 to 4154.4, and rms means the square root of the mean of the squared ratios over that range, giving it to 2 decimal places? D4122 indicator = 1.10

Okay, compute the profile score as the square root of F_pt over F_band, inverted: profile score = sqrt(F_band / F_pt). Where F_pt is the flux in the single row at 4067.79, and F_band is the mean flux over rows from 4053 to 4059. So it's 1.028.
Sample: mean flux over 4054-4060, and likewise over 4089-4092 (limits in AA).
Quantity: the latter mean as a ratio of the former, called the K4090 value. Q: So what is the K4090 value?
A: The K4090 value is 0.92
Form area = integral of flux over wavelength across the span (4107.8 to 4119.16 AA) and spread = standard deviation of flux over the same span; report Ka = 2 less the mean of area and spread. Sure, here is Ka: -65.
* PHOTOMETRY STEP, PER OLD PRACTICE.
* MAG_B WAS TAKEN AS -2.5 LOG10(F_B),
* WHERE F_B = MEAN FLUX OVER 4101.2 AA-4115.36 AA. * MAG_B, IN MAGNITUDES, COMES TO -2.51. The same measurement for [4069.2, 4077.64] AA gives -2.72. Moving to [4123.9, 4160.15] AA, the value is -2.80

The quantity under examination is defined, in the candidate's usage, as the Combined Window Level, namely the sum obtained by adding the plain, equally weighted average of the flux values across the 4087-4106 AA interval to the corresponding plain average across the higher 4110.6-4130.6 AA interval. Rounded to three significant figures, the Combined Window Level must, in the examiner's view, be 22.5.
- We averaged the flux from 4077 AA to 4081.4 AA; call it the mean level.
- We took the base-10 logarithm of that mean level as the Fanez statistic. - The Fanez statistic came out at 1.09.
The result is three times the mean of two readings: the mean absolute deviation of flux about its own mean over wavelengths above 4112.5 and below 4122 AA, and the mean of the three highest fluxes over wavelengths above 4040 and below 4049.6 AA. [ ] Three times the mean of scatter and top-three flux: 22.2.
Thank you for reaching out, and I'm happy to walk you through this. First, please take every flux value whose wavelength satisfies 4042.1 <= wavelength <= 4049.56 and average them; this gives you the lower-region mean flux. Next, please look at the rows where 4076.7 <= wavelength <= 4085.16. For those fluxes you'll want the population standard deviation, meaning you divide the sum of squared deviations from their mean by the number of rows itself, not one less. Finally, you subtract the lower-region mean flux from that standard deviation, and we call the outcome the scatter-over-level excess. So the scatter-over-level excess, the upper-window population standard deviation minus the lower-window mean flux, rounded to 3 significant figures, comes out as -12.7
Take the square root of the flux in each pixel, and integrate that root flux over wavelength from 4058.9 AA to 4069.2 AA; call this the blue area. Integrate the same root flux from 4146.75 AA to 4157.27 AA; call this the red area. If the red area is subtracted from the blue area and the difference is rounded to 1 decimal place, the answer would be -1.9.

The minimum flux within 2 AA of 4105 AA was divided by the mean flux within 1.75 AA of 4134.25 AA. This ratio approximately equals 0.646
